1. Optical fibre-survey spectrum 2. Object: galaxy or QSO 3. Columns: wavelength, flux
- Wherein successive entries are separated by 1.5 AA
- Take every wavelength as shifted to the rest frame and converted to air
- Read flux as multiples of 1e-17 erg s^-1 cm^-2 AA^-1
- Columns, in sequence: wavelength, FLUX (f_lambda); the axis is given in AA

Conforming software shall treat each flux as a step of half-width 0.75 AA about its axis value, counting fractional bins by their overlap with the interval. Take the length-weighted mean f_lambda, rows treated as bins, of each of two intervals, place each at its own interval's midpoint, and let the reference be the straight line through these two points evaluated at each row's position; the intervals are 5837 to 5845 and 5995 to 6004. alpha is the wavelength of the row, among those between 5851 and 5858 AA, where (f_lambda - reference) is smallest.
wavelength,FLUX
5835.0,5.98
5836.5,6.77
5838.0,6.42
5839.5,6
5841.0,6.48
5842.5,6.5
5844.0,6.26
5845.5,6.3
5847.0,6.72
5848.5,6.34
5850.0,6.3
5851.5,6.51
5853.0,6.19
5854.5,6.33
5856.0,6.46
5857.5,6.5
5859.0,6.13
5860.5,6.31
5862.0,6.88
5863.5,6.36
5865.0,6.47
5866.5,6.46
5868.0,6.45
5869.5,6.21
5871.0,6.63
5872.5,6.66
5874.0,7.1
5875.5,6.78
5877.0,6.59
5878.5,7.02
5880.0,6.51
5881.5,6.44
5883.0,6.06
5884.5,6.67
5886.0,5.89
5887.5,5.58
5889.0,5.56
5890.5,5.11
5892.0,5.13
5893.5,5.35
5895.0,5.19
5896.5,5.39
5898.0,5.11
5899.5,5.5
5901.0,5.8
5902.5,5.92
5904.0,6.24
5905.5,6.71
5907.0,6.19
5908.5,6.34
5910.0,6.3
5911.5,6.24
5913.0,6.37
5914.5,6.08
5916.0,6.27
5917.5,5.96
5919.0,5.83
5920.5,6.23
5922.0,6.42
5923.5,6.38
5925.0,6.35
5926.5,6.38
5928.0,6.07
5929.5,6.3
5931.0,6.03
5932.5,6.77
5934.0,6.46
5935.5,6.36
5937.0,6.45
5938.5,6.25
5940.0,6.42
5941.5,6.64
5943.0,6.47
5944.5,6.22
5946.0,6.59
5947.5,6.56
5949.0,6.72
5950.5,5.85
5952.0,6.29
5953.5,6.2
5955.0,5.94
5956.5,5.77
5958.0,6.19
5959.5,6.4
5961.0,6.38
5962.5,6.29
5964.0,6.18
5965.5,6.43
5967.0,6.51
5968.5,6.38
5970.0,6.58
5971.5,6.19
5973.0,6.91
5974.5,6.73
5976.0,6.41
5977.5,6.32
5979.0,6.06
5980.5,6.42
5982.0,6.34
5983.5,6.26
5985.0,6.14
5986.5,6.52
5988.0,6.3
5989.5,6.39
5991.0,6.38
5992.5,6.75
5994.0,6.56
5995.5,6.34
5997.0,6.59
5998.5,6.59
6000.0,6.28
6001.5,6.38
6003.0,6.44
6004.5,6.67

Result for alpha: 5853.0 AA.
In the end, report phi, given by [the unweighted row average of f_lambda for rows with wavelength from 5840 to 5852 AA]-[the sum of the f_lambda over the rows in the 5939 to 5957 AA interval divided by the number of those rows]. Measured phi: 0.12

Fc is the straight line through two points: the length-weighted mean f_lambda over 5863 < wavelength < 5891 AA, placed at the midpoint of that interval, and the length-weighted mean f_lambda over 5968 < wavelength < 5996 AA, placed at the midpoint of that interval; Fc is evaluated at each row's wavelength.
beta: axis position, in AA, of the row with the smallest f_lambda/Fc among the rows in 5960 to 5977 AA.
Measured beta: 5964.0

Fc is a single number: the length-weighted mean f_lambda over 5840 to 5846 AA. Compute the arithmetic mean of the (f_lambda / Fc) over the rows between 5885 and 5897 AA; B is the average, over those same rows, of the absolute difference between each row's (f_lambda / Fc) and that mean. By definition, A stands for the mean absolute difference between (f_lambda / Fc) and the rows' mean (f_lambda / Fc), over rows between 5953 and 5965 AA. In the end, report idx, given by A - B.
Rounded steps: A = 0.025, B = 0.033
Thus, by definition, -0.008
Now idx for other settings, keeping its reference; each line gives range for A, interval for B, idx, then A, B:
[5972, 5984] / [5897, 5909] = -0.031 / 0.031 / 0.062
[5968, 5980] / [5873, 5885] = -0.004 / 0.034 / 0.039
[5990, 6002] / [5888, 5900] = -0.003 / 0.022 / 0.025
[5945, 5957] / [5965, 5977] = 0.021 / 0.047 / 0.026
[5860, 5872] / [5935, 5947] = 0.005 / 0.022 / 0.018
